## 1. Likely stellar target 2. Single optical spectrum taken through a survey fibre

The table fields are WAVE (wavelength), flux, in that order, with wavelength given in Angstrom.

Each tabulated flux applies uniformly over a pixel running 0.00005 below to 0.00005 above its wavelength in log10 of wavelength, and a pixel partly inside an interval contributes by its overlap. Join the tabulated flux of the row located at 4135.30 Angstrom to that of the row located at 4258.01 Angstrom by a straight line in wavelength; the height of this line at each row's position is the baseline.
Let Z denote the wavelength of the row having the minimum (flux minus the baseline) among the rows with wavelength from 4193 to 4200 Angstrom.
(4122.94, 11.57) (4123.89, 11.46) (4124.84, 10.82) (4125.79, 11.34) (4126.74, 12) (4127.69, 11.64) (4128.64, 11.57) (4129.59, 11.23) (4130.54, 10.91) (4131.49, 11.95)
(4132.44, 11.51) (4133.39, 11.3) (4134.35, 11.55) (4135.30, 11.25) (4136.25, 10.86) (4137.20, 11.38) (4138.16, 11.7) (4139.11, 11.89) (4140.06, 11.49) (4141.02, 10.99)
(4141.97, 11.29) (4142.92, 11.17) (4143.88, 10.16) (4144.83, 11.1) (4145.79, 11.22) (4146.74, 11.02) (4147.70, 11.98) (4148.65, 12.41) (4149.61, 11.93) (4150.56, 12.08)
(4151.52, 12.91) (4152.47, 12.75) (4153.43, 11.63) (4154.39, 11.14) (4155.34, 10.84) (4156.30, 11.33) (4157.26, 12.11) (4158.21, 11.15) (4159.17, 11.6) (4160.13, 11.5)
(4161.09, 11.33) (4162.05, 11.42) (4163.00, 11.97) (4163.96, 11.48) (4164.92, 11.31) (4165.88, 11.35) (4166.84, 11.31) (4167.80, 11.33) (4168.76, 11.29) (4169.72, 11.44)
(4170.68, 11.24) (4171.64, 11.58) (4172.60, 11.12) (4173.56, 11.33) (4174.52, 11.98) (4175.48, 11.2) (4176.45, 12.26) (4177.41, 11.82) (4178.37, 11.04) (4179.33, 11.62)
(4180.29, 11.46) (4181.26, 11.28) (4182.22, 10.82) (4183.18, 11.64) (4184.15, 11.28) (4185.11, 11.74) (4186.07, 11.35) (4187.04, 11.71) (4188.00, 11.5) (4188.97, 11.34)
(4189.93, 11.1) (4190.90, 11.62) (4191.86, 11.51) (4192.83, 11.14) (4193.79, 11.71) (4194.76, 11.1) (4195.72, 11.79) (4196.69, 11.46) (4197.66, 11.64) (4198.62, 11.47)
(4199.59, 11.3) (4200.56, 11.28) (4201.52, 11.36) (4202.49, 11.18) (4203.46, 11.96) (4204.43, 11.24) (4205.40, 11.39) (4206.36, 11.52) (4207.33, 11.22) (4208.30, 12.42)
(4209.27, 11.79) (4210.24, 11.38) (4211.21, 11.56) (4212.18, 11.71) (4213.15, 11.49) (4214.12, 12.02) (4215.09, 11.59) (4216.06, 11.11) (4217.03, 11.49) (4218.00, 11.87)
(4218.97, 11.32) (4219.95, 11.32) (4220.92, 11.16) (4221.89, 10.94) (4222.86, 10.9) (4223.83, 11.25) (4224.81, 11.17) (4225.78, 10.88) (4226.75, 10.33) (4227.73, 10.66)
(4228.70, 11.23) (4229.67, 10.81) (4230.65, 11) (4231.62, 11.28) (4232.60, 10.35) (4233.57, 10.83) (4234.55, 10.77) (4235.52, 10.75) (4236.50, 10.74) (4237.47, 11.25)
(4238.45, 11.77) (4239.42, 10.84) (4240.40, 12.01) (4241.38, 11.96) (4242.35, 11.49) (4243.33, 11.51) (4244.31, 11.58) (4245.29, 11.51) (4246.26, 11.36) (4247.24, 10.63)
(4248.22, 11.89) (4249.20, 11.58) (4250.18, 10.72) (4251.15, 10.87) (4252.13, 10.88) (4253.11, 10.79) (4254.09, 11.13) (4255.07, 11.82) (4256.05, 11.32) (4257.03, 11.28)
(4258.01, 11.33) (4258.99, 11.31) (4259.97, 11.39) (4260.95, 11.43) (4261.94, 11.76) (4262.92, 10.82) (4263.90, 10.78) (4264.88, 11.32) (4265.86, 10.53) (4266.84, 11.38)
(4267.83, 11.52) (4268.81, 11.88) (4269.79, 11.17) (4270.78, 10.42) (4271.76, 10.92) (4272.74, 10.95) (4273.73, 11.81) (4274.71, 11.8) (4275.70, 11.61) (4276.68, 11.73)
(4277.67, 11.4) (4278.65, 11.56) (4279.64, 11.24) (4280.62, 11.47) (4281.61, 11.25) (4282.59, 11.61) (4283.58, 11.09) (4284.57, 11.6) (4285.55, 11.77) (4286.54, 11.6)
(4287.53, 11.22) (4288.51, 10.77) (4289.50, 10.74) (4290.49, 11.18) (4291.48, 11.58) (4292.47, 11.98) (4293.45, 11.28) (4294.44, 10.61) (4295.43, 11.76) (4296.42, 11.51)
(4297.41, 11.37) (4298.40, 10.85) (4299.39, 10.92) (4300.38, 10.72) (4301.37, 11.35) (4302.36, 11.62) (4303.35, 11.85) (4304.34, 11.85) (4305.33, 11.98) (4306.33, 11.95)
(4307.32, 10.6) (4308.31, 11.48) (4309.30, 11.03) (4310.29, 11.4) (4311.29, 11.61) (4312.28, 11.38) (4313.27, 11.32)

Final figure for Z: 4194.76 Angstrom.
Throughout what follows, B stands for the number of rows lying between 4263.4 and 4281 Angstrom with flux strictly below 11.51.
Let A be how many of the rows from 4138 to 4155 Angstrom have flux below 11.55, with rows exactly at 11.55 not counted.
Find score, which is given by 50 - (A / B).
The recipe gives 49.2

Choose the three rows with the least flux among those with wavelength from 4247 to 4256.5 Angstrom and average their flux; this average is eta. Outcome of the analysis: 10.7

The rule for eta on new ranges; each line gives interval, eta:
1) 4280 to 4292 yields 10.9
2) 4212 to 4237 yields 10.4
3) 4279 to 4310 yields 10.6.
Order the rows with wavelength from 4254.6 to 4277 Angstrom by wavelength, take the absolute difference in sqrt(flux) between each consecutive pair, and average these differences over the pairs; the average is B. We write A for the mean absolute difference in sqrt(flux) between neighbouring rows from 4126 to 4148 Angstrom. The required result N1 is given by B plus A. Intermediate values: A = 0.063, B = 0.054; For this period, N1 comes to 0.117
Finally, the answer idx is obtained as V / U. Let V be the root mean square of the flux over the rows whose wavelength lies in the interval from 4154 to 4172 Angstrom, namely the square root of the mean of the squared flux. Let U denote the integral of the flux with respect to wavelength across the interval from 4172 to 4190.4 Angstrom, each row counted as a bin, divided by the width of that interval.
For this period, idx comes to 1.00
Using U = 11.5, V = 11.4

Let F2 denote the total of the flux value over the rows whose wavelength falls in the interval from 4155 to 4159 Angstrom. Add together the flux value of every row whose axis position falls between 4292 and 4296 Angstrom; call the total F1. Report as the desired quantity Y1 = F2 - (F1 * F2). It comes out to -2028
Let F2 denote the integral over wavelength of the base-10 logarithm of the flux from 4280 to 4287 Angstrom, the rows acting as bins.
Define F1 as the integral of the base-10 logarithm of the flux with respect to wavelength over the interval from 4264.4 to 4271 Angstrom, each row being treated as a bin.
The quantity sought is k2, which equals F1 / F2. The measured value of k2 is 0.93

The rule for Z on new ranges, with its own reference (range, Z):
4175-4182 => 4178.37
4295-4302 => 4300.38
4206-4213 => 4207.33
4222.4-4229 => 4226.75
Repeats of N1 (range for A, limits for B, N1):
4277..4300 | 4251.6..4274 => 0.115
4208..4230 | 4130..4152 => 0.118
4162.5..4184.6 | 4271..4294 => 0.104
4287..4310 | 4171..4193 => 0.129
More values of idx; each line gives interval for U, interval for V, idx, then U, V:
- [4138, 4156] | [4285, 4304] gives 0.98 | 11.6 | 11.3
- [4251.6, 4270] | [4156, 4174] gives 1.02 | 11.3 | 11.4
